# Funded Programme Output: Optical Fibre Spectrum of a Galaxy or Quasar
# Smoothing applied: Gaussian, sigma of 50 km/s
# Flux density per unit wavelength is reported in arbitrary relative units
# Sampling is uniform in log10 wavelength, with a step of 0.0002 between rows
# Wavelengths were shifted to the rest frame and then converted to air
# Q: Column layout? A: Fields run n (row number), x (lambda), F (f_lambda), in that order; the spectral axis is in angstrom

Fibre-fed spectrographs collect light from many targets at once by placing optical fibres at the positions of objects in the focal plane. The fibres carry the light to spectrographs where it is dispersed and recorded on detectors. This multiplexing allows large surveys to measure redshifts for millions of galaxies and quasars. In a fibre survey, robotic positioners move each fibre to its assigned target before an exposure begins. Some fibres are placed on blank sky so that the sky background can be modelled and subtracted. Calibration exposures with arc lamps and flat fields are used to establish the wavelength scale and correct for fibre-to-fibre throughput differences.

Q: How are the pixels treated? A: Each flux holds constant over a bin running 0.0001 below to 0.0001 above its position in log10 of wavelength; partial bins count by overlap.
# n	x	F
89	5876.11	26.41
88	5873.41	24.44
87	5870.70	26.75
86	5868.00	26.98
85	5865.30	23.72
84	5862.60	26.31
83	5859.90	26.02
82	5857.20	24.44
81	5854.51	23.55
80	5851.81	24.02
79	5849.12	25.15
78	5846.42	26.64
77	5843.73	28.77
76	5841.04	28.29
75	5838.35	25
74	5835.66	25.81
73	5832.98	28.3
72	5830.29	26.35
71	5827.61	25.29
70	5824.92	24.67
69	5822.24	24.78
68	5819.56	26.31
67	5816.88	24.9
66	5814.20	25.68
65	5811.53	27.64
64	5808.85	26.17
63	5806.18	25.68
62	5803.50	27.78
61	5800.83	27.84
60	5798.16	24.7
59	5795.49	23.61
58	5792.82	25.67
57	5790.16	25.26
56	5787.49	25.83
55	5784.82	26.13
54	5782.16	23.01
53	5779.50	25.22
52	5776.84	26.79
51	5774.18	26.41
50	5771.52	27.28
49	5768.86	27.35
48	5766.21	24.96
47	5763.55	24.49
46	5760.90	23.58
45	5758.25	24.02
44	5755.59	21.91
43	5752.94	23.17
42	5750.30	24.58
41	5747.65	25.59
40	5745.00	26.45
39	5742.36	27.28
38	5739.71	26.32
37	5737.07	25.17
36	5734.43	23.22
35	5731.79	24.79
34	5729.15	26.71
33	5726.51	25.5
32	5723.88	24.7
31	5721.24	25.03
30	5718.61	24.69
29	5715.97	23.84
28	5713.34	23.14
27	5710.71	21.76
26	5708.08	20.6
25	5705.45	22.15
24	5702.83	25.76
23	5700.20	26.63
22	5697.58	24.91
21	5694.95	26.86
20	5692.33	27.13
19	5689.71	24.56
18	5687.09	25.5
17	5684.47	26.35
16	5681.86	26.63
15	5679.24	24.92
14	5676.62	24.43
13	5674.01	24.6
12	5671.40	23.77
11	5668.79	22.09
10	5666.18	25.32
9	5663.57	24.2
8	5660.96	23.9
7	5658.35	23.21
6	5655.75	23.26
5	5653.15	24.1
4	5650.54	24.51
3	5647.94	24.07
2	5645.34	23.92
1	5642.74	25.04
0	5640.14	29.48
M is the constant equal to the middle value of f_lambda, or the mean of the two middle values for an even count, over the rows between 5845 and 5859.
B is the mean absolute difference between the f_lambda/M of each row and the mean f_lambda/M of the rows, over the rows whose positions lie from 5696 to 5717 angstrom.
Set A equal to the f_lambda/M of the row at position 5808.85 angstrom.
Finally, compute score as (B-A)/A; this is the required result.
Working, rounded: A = 1.07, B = 0.069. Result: -0.936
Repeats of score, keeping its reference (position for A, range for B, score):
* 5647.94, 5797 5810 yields -0.954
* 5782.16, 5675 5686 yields -0.961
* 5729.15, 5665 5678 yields -0.967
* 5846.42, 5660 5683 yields -0.969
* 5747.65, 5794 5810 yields -0.949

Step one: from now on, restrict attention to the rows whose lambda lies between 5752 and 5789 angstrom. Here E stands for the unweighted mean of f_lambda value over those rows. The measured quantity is 25.0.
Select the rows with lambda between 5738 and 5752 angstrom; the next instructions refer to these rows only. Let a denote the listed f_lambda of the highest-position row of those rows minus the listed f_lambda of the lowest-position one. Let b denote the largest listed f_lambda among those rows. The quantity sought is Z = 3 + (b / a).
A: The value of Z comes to -13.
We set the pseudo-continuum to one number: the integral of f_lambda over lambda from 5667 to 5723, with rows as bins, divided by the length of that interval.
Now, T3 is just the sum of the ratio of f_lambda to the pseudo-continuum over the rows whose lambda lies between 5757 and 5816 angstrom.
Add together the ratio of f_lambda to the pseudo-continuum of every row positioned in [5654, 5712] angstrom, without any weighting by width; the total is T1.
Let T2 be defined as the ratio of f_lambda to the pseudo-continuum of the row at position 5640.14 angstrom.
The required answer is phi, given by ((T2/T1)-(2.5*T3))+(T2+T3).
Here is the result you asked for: -33.3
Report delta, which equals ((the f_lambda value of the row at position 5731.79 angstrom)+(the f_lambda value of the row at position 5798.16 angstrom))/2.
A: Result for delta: 24.7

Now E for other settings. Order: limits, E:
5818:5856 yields 25.9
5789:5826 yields 25.8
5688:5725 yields 24.4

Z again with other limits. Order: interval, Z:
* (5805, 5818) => -32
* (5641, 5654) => -24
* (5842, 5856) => -3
